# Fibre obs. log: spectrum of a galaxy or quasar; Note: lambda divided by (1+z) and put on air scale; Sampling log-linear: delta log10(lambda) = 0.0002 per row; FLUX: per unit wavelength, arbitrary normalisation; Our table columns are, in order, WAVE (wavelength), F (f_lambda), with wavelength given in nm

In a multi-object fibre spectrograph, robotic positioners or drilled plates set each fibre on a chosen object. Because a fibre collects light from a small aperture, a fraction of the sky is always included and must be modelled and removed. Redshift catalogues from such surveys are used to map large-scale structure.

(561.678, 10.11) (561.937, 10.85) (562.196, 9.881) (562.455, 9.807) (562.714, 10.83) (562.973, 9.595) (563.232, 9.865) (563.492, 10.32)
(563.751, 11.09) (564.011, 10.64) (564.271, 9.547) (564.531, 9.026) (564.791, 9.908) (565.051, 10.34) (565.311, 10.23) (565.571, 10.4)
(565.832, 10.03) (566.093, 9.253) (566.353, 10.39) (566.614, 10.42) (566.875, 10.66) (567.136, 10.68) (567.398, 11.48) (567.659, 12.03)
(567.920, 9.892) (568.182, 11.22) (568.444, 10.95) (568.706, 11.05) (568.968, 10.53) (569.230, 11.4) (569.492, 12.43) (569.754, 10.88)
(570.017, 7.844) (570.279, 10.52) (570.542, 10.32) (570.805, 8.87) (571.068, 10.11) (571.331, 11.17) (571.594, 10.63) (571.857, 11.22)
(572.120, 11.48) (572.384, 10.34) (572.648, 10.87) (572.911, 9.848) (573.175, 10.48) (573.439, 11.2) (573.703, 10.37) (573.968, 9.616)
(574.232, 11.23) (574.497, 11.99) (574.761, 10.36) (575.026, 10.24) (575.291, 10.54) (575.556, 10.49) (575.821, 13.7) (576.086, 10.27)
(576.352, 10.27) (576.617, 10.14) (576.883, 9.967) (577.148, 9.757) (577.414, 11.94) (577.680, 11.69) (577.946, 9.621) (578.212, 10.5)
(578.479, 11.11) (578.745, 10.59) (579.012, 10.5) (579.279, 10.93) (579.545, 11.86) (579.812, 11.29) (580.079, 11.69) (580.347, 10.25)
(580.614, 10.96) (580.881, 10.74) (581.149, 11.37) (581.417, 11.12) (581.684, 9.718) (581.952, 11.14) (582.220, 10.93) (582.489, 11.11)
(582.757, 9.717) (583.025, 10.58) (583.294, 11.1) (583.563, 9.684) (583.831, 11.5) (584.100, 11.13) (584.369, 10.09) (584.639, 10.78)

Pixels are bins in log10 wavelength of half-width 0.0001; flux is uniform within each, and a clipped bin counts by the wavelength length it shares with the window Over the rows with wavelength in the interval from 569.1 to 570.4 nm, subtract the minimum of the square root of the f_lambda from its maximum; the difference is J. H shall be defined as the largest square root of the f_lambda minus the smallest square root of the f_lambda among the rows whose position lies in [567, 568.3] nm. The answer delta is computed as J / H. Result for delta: 2.2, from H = 0.32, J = 0.72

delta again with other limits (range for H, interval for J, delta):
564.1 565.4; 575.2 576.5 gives 2.4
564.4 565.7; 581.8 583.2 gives 1.0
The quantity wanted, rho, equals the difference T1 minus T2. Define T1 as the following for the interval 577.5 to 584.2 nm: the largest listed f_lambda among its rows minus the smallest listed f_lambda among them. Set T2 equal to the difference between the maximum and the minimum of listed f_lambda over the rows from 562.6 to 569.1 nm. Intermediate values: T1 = 2.2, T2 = 3.0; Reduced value -0.8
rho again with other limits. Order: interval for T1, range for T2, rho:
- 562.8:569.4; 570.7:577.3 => -1.8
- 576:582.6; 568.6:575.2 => -2.3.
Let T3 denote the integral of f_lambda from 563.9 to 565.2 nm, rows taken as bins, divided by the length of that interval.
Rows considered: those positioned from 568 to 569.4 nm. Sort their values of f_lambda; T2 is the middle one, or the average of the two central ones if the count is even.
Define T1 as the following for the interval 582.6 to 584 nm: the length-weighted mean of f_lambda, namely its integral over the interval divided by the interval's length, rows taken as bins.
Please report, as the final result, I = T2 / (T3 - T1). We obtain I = -17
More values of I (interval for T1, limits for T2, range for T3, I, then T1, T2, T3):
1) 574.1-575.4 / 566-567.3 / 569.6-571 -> -9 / 10.9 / 10.42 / 9.7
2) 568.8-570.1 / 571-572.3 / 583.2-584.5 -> -296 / 10.7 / 11.17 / 10.7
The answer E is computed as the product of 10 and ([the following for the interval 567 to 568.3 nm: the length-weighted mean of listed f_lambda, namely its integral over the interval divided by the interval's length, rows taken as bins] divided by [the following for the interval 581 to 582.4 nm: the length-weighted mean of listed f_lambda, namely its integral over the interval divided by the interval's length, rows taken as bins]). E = 10.2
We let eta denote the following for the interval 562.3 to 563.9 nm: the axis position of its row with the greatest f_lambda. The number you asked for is 563.751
